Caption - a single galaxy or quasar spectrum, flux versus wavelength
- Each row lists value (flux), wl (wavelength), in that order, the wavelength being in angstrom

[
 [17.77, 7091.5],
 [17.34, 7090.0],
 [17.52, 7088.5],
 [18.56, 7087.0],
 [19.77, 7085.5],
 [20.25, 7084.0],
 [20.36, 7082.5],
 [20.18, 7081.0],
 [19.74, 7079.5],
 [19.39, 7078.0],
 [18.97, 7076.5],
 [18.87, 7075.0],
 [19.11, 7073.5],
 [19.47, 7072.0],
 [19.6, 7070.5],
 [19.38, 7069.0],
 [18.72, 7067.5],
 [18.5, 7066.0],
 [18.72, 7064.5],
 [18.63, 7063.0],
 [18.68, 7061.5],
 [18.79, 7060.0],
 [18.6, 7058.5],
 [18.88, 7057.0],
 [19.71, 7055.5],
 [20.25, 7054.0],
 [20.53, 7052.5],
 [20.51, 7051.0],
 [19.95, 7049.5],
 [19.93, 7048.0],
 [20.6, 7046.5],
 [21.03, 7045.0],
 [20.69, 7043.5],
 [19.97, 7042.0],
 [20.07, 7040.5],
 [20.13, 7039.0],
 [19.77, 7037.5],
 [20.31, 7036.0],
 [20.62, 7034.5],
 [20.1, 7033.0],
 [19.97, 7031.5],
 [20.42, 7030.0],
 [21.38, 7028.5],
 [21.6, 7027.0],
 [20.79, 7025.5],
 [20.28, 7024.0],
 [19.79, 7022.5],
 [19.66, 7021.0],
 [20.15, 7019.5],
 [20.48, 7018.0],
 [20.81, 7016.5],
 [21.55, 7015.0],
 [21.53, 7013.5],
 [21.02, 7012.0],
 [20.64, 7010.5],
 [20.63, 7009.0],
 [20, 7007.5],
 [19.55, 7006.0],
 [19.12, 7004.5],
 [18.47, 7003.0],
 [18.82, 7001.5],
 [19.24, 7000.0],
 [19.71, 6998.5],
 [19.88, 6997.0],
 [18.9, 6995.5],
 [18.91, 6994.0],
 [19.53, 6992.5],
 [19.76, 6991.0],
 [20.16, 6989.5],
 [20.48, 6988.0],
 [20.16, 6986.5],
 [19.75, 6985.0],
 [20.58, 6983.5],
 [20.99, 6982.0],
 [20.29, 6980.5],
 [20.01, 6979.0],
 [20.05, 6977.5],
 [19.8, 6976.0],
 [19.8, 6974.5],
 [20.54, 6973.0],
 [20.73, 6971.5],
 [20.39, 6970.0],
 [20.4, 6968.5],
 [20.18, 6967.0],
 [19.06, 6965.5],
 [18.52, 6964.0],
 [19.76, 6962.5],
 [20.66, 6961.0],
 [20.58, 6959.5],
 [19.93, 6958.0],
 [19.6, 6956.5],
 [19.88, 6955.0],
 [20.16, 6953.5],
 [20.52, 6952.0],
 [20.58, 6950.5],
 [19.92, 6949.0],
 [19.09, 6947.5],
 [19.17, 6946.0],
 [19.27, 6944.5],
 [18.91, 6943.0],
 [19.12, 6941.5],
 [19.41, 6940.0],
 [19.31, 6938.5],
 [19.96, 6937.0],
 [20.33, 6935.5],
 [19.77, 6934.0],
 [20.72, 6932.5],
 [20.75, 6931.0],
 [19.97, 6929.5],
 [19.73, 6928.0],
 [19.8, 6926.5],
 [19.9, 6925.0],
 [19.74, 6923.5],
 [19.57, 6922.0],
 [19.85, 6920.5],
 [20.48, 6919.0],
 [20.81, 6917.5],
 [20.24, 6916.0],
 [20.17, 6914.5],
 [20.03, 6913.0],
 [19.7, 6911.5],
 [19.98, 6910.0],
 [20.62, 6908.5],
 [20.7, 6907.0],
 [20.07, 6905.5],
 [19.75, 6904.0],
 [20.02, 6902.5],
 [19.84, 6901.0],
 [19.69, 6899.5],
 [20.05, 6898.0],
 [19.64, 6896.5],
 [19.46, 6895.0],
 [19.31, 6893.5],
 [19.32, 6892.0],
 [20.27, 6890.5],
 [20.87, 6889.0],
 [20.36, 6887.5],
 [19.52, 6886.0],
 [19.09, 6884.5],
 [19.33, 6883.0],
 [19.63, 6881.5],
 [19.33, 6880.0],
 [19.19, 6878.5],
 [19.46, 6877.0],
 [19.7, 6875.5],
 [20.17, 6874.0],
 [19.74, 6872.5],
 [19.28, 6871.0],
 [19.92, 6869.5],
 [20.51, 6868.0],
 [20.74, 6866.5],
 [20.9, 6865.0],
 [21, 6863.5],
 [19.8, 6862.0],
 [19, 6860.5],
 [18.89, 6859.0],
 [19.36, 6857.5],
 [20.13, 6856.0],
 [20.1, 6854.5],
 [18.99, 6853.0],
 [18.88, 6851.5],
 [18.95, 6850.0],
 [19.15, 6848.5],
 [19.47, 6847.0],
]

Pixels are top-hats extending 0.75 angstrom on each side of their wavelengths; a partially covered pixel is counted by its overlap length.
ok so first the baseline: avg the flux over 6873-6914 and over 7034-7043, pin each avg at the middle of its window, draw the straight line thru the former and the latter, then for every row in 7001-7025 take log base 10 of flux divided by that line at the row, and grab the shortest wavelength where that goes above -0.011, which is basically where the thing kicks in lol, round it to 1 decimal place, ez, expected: 7007.5 angstrom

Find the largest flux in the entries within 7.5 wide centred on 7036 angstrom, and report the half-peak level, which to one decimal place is 10.3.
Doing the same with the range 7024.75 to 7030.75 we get 10.8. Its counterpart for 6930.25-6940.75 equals 10.4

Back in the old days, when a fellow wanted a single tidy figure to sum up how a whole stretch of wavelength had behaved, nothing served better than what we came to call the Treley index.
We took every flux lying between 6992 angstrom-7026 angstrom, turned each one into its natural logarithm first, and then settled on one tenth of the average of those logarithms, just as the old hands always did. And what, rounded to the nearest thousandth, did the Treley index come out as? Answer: 0.299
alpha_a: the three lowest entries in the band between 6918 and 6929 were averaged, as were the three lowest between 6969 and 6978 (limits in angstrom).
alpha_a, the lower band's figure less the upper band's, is -0.20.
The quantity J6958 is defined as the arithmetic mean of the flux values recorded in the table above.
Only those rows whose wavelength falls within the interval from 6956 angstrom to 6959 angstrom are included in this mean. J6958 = 19.8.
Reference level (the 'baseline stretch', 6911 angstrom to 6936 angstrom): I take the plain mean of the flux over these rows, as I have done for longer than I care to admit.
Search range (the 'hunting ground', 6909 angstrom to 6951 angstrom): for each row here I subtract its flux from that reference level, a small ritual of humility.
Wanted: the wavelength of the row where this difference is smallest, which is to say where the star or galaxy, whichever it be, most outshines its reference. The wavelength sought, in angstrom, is 6917.5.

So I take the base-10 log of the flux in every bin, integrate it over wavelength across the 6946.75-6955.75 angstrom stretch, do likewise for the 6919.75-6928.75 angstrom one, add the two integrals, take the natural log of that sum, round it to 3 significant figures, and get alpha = 3.15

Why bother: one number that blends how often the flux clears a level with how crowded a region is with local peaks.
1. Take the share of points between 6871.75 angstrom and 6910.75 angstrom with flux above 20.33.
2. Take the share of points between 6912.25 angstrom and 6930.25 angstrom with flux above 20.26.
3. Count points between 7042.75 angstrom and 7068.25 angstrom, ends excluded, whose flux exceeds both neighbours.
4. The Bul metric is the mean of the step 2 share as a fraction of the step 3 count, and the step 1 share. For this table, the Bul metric 0.098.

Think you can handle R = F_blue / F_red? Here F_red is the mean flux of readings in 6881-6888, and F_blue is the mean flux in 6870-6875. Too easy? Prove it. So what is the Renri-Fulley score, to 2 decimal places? 1.01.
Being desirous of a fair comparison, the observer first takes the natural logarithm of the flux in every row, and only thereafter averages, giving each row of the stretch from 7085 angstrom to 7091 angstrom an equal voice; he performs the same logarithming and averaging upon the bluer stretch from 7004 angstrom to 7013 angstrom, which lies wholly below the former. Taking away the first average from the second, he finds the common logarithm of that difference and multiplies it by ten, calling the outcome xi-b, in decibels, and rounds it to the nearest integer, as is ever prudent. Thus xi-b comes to -10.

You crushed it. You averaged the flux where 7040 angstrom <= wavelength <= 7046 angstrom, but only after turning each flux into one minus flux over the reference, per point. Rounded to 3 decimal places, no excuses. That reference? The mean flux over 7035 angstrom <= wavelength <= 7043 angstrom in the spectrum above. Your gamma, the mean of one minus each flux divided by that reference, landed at -0.019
